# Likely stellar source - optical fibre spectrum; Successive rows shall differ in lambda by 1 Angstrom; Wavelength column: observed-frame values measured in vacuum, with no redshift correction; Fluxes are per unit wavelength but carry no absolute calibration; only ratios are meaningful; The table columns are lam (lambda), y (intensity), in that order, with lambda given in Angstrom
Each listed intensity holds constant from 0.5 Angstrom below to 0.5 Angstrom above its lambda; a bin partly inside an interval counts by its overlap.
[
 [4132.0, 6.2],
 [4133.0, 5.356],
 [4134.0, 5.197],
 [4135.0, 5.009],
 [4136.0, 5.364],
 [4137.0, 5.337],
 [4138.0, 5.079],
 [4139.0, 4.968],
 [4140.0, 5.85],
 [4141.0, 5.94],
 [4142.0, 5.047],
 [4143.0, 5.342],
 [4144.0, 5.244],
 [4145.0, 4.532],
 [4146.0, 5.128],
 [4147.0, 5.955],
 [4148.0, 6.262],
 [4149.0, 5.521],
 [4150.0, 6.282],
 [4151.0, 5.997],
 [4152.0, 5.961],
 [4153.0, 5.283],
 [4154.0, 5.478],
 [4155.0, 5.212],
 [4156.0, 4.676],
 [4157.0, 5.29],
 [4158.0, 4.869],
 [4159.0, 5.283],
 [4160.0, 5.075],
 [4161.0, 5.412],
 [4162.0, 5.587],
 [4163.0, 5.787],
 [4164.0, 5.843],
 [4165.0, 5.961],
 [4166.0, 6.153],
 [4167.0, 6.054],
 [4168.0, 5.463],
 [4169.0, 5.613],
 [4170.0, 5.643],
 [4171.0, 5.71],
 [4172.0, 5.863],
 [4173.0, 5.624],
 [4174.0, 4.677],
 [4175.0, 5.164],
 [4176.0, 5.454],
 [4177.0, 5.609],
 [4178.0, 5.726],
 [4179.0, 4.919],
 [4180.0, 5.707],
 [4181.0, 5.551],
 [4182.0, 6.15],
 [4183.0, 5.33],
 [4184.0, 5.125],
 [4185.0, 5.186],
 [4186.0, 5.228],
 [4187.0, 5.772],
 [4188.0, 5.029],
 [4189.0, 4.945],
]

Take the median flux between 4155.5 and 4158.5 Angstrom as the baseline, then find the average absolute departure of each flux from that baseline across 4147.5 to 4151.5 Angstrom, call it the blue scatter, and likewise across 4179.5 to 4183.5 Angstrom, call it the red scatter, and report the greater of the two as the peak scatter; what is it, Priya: 1.15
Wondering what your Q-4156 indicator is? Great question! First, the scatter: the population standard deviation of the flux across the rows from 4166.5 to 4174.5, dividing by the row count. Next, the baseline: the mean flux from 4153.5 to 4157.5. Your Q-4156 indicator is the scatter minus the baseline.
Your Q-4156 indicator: -4.8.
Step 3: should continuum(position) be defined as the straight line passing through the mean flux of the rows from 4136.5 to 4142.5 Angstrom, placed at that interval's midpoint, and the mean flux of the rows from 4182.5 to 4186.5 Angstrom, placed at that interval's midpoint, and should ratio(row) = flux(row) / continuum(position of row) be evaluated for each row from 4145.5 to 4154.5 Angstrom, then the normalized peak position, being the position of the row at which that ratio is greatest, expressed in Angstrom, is 4150.0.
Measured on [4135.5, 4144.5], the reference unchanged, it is 4141.0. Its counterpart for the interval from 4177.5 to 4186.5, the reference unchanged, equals 4182.0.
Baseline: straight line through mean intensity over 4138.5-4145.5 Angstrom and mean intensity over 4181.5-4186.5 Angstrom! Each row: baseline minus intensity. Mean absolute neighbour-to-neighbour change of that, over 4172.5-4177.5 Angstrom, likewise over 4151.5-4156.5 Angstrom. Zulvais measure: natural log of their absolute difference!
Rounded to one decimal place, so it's -3.0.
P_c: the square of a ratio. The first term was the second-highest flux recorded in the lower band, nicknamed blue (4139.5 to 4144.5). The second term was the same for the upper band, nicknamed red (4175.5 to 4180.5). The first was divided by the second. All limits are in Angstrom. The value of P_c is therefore 1.05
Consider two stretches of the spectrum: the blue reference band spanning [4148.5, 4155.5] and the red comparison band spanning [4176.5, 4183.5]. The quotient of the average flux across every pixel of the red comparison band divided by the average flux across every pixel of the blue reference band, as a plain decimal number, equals 0.98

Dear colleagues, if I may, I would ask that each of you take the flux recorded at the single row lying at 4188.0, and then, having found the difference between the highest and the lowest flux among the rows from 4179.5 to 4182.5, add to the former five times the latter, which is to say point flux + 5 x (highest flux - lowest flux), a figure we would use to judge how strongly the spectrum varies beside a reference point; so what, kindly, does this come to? 8.0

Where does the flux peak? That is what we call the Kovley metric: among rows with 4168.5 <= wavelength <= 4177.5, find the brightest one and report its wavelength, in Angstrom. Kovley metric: 4172.0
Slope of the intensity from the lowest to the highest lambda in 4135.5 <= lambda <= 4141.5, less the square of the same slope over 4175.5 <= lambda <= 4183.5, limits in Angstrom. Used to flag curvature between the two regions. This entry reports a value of 0.11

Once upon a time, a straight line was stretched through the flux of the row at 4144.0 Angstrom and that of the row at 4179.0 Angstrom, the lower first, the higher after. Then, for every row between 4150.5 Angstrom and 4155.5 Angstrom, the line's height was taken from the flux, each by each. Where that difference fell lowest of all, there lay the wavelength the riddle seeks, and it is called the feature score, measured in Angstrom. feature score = 4155.0 Angstrom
